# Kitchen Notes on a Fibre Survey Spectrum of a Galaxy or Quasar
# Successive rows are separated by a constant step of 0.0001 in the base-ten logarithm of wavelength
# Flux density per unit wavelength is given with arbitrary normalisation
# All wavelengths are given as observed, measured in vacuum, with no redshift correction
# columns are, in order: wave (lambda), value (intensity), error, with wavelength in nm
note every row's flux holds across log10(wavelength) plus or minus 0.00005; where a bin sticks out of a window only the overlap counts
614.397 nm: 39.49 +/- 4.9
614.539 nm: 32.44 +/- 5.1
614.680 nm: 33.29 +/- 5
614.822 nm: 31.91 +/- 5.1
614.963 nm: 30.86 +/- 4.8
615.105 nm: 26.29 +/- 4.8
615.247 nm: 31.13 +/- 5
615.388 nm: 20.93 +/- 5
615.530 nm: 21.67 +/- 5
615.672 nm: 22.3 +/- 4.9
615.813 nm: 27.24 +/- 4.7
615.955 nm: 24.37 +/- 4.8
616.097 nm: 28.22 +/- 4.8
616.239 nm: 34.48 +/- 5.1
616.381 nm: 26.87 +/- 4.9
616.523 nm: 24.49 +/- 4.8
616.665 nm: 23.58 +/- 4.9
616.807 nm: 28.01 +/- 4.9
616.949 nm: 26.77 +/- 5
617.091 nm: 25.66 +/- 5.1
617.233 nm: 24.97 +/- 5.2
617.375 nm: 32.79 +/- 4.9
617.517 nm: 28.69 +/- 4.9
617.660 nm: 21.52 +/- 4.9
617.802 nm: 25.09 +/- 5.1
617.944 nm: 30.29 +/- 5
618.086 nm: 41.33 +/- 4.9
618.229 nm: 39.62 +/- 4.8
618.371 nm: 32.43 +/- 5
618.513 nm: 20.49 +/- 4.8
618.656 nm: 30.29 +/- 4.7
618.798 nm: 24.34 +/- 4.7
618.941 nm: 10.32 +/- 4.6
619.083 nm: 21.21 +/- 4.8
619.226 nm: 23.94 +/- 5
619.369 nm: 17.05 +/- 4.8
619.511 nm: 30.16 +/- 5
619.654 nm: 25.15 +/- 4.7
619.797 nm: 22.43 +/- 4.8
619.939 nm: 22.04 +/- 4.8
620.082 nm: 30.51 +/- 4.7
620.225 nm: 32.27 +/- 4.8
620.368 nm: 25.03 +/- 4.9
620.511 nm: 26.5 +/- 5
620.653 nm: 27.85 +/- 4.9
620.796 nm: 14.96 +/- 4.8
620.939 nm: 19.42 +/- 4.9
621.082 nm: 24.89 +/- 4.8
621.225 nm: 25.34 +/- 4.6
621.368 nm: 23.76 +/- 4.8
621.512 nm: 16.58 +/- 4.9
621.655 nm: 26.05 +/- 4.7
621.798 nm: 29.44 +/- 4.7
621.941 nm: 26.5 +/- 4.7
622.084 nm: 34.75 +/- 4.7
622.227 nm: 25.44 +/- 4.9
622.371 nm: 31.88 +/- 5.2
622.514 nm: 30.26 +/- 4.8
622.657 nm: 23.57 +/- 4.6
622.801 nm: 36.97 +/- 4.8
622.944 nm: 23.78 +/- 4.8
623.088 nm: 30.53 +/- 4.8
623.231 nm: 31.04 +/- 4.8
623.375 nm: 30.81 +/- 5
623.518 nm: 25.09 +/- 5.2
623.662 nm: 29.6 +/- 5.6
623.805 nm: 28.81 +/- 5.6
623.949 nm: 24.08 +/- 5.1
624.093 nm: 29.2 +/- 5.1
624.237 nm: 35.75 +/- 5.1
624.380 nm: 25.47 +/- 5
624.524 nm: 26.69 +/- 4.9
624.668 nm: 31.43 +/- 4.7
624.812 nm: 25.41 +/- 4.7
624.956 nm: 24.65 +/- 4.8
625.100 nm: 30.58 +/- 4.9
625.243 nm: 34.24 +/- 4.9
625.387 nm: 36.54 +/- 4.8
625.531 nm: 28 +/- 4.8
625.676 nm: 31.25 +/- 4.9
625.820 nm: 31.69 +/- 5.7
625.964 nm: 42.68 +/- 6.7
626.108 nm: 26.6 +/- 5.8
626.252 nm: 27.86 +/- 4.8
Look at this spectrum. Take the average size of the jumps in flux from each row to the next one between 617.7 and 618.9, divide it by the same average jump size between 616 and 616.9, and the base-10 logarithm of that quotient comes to 0.24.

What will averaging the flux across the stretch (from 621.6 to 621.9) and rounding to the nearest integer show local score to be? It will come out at 28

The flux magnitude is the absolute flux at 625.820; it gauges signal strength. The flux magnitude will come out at 31.7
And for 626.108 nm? 26.6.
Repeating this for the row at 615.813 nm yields 27.2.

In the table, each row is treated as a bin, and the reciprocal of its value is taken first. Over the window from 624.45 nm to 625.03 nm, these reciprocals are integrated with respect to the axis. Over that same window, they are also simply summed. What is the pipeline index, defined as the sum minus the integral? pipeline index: 0.13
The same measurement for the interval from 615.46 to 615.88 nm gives 0.11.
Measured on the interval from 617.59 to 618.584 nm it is 0.21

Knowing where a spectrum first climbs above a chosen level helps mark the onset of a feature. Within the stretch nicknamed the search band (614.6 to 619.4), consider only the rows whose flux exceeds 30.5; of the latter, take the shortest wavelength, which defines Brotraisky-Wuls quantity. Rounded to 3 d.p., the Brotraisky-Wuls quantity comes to 614.680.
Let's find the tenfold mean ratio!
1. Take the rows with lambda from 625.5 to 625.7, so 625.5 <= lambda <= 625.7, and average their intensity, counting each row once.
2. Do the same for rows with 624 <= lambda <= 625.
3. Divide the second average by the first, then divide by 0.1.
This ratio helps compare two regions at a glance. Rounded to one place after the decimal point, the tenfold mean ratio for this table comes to 9.6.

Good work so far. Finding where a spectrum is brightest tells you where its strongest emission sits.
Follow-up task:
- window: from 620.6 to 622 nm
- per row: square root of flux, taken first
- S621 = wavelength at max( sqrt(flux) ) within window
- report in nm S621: 621.798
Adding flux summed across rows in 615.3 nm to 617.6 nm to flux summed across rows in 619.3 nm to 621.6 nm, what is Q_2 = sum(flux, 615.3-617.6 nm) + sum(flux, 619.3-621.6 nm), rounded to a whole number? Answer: 805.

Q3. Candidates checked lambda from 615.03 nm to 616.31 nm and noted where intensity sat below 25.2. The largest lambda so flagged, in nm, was 615.955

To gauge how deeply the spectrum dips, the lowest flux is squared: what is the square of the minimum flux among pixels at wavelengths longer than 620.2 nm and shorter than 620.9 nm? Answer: 224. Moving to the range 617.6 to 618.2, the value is 463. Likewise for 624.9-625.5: 608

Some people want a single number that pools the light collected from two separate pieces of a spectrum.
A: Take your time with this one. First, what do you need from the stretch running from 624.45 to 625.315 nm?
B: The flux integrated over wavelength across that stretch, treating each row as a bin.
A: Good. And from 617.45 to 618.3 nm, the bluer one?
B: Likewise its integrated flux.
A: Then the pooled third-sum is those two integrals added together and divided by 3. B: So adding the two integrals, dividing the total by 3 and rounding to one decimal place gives 17.1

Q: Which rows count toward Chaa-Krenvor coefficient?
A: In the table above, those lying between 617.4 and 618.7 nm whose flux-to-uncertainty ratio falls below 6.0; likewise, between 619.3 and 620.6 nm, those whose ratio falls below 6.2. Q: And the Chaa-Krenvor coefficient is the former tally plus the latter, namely 11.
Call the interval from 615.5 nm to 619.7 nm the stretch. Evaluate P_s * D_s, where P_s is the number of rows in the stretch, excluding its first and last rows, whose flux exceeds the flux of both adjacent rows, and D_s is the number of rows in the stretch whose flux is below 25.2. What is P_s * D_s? 120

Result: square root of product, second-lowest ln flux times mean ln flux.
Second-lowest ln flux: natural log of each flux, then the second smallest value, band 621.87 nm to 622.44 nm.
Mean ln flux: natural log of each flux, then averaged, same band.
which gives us 3.33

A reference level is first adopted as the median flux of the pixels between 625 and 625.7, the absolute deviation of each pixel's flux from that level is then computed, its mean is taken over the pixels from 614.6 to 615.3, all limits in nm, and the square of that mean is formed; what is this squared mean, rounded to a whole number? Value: 3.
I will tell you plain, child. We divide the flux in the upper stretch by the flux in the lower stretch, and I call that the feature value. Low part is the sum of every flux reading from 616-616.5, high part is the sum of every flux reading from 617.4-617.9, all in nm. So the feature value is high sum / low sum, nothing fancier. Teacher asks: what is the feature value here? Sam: 0.84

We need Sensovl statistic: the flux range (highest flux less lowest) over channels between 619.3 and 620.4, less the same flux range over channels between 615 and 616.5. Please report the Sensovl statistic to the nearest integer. 2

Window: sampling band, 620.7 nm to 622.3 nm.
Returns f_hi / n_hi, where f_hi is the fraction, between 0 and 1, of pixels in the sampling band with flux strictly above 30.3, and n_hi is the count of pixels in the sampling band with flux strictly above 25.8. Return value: 0.023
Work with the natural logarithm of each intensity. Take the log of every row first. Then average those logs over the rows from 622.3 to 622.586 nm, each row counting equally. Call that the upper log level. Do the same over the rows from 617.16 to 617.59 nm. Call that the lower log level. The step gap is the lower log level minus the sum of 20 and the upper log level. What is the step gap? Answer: -20.1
